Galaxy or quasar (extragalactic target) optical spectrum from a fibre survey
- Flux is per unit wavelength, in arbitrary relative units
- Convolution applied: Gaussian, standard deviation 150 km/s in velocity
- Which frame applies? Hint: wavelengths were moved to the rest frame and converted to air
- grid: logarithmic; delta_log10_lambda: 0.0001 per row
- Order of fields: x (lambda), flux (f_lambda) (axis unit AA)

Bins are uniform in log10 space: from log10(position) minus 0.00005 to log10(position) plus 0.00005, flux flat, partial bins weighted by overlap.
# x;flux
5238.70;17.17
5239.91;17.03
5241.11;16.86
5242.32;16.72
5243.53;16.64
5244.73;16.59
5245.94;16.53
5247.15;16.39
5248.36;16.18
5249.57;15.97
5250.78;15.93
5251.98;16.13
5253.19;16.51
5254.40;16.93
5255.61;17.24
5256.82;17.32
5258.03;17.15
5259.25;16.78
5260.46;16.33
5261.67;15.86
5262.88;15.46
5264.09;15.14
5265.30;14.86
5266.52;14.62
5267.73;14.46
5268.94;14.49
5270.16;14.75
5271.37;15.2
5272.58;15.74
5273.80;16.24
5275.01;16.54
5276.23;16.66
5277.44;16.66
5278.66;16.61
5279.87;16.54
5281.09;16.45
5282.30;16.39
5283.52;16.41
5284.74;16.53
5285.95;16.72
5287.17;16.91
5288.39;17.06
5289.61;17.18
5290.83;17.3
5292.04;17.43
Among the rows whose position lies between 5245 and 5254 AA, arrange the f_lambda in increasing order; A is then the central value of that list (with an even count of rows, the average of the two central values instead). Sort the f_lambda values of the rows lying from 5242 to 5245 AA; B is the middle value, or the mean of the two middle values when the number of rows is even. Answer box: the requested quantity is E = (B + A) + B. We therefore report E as 49.5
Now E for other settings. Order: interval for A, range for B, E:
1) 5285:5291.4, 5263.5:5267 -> 46.8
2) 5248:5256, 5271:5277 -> 48.7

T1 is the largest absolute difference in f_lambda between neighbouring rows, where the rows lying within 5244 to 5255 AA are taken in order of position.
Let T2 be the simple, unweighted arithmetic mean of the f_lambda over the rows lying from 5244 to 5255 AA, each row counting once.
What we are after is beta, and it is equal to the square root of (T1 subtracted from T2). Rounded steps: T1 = 0.42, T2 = 16.4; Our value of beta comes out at 3.99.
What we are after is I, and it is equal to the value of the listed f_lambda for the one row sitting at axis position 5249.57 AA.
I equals 15.97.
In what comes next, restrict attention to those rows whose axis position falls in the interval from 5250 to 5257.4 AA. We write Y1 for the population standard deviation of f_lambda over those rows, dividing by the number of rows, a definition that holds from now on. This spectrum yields 0.5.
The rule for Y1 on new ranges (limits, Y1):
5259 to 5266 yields 0.7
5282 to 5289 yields 0.3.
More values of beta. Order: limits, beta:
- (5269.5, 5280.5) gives 3.95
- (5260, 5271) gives 3.83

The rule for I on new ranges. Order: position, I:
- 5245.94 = 16.53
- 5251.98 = 16.13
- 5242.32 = 16.72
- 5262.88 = 15.46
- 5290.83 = 17.3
